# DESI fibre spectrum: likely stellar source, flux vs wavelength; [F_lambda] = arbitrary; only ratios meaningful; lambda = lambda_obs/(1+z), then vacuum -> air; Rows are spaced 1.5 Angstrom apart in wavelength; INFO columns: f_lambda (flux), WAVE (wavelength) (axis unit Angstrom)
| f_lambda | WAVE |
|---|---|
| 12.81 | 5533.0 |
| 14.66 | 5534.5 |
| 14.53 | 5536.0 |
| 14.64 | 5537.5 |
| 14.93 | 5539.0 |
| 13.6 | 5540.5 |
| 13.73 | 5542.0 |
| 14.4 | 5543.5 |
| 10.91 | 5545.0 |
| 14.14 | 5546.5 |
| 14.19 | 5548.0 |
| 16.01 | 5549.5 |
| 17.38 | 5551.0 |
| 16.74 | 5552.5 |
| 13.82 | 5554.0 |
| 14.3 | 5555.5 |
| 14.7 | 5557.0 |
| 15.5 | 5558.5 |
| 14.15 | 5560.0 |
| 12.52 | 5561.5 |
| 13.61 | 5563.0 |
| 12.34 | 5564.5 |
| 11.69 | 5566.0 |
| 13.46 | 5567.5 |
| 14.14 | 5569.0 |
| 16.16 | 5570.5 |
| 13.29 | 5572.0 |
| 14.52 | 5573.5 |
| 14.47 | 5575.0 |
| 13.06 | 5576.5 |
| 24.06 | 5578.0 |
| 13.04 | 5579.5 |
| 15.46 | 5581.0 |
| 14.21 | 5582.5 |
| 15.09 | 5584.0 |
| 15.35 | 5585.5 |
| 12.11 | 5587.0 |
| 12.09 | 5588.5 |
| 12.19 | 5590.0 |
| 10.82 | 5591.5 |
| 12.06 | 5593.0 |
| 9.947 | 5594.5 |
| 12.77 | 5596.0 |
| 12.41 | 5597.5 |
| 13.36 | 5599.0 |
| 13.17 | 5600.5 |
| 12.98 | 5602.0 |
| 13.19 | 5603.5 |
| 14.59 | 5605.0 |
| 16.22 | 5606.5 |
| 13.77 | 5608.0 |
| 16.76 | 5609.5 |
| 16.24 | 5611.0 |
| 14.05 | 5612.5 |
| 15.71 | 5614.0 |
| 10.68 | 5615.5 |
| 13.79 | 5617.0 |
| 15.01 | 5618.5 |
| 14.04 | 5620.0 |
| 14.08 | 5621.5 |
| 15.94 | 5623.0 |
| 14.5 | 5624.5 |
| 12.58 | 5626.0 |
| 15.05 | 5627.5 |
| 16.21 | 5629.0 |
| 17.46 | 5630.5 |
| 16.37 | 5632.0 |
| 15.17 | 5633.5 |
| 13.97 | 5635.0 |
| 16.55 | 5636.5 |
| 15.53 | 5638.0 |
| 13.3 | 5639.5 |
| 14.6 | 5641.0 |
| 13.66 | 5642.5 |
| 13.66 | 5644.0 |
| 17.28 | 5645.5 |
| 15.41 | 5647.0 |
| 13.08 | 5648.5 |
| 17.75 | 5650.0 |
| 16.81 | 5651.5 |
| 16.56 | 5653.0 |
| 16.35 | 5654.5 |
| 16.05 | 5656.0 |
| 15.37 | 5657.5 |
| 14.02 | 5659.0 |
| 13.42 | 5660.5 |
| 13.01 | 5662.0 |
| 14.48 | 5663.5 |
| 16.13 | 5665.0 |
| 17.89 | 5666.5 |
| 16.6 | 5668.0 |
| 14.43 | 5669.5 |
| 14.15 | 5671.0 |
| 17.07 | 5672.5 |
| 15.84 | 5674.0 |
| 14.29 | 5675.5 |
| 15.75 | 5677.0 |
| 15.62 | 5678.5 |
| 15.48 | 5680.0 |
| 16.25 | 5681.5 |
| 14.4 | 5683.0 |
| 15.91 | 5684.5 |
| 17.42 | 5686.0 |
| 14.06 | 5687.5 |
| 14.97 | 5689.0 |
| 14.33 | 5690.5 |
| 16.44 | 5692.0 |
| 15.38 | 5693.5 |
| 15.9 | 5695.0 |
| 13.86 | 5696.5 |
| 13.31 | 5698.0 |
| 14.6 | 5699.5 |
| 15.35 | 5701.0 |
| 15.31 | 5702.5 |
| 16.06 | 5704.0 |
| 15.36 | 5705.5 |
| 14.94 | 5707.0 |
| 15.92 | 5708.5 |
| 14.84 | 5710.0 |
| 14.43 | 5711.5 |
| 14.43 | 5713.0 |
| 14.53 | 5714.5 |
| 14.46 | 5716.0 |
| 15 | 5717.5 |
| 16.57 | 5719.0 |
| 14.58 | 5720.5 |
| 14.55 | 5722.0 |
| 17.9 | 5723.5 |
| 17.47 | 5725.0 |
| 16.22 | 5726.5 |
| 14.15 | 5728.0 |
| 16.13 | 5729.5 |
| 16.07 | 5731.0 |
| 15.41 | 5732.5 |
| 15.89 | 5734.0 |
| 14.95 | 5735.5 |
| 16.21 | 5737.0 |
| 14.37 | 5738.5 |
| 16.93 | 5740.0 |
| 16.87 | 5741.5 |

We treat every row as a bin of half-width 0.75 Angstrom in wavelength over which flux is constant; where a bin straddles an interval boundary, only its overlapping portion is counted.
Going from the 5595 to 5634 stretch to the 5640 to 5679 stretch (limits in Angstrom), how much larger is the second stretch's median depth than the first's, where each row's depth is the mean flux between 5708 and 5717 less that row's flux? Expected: -1.2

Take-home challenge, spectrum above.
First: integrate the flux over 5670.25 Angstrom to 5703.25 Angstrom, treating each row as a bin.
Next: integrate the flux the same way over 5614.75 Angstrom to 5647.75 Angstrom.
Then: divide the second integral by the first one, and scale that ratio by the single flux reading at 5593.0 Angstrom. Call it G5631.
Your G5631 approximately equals 11.7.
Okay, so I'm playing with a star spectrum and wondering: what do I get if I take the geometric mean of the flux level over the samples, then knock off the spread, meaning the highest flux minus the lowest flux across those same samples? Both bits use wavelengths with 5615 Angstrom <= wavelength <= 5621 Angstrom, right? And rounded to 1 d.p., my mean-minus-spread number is 8.9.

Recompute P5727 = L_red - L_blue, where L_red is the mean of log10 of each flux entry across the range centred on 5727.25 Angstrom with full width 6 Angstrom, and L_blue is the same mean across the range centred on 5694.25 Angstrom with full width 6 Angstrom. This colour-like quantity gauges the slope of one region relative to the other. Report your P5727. 0.016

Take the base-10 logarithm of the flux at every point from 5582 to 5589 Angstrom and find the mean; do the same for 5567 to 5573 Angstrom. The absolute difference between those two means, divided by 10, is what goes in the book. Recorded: 0.0016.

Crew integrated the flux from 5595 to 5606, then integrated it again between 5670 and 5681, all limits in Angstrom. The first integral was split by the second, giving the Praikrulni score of 0.85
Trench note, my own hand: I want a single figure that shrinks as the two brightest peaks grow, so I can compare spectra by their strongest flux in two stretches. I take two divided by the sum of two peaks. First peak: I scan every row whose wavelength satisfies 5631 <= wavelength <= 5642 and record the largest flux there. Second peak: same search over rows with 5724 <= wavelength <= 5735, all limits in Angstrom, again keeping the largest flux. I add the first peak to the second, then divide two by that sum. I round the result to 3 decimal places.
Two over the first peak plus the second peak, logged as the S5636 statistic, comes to 0.059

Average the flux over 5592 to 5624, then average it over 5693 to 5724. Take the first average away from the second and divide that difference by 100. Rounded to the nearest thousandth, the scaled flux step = 0.013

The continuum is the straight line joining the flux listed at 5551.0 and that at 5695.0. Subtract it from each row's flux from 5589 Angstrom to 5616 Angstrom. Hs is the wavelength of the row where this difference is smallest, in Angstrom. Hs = 5594.5 Angstrom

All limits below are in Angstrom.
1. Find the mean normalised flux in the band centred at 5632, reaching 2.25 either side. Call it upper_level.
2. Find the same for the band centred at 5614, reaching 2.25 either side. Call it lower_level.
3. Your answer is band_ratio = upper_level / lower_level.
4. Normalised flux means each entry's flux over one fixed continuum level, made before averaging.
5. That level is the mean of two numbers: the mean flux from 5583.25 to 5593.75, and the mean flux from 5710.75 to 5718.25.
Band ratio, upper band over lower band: 1.21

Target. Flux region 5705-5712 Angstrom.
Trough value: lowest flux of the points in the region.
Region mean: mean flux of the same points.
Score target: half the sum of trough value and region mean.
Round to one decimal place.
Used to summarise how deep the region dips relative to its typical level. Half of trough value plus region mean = 14.8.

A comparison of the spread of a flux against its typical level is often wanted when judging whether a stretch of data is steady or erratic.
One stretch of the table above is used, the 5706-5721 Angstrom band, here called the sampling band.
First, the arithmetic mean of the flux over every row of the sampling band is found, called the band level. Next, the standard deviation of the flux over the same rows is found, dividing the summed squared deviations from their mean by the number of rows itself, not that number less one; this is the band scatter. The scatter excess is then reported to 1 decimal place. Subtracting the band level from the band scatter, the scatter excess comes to -14.3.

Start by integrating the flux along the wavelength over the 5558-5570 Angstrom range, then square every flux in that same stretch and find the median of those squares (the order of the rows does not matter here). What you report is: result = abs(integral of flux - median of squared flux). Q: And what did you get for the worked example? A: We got 22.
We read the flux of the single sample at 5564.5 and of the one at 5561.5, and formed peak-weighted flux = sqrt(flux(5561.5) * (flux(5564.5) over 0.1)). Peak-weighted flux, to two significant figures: 39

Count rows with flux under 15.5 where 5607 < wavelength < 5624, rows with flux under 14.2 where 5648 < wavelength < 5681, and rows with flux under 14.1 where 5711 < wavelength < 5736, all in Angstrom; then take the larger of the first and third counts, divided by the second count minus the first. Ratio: -3.5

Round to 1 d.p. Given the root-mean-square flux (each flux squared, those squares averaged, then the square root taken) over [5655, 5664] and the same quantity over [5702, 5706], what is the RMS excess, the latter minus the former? 1.1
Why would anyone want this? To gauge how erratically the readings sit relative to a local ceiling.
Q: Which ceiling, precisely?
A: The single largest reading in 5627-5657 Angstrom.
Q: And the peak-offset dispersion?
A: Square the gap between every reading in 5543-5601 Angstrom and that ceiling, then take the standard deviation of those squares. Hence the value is 14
